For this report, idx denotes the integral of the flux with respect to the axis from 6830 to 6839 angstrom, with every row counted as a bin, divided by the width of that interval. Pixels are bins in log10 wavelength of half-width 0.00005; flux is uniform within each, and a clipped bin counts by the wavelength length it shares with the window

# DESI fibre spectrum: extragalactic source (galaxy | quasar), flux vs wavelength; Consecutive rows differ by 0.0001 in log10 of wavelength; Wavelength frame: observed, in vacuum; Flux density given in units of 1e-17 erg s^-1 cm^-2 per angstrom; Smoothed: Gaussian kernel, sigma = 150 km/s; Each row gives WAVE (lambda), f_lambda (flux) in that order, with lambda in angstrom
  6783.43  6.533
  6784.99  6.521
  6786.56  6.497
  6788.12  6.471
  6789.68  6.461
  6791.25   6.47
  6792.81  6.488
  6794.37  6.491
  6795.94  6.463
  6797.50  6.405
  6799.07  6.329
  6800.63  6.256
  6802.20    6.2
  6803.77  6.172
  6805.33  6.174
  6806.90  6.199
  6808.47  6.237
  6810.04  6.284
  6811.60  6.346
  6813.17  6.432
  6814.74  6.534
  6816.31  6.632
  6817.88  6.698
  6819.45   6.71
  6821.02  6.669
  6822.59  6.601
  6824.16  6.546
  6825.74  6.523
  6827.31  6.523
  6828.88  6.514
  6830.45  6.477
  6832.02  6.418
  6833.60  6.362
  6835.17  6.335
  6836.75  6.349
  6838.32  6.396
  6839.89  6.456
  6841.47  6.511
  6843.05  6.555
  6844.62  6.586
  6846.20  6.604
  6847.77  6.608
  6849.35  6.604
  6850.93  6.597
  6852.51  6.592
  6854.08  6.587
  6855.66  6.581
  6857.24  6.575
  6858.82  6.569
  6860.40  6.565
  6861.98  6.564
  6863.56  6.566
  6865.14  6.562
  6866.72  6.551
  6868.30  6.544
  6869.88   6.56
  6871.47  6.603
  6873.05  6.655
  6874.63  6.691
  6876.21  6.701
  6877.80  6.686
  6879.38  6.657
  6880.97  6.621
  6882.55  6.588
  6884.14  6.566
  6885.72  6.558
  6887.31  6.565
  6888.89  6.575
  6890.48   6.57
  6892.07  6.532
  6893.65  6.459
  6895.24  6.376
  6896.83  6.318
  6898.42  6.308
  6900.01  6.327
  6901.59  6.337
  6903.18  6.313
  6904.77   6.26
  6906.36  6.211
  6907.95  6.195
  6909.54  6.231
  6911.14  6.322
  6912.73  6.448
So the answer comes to 6.38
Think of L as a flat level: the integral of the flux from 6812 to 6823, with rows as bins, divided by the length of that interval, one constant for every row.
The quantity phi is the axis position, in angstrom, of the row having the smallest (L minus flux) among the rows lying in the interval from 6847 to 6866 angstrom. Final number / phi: 6847.77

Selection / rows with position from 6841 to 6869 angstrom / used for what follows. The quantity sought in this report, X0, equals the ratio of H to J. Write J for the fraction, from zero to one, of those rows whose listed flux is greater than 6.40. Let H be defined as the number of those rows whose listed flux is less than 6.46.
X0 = 0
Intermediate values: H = 0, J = 1.00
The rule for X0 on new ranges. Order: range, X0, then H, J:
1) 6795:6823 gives 22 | 11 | 0.50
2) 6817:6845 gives 8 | 6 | 0.78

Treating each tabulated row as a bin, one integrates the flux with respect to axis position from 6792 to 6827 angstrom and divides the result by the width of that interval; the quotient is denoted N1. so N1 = 6.43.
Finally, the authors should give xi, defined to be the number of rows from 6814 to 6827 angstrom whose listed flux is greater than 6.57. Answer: 5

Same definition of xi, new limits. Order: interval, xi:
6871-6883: 8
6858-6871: 0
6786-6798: 0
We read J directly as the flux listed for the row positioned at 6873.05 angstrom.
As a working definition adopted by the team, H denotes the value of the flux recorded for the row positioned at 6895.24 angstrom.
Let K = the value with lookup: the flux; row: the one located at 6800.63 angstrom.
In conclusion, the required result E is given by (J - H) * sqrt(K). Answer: 0.7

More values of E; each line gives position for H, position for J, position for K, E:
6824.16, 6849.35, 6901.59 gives 0.1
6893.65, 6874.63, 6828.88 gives 0.6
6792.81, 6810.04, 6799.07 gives -0.5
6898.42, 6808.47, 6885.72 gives -0.2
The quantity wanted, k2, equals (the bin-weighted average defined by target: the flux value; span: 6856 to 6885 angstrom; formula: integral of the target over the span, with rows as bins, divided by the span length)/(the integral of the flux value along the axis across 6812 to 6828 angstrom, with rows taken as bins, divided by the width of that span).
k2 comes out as 1.00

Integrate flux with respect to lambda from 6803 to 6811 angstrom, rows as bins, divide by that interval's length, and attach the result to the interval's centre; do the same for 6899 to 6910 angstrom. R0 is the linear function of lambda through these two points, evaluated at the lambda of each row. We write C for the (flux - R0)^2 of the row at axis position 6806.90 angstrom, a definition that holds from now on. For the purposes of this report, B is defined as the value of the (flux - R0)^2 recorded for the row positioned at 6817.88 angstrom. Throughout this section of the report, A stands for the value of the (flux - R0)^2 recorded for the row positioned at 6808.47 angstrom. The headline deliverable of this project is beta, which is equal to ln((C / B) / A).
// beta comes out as 2.5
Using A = 0.00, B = 0.221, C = 0.00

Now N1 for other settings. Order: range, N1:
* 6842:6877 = 6.59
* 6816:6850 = 6.53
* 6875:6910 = 6.46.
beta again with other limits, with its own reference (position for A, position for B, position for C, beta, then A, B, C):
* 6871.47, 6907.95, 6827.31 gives 4.7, 0.12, 0.007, 0.08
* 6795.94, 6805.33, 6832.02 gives 5.5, 0.06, 0.002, 0.03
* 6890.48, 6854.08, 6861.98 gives 2.2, 0.09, 0.115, 0.10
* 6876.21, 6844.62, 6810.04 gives -1.9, 0.20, 0.118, 0.00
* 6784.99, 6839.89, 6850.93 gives 3.3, 0.10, 0.047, 0.12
